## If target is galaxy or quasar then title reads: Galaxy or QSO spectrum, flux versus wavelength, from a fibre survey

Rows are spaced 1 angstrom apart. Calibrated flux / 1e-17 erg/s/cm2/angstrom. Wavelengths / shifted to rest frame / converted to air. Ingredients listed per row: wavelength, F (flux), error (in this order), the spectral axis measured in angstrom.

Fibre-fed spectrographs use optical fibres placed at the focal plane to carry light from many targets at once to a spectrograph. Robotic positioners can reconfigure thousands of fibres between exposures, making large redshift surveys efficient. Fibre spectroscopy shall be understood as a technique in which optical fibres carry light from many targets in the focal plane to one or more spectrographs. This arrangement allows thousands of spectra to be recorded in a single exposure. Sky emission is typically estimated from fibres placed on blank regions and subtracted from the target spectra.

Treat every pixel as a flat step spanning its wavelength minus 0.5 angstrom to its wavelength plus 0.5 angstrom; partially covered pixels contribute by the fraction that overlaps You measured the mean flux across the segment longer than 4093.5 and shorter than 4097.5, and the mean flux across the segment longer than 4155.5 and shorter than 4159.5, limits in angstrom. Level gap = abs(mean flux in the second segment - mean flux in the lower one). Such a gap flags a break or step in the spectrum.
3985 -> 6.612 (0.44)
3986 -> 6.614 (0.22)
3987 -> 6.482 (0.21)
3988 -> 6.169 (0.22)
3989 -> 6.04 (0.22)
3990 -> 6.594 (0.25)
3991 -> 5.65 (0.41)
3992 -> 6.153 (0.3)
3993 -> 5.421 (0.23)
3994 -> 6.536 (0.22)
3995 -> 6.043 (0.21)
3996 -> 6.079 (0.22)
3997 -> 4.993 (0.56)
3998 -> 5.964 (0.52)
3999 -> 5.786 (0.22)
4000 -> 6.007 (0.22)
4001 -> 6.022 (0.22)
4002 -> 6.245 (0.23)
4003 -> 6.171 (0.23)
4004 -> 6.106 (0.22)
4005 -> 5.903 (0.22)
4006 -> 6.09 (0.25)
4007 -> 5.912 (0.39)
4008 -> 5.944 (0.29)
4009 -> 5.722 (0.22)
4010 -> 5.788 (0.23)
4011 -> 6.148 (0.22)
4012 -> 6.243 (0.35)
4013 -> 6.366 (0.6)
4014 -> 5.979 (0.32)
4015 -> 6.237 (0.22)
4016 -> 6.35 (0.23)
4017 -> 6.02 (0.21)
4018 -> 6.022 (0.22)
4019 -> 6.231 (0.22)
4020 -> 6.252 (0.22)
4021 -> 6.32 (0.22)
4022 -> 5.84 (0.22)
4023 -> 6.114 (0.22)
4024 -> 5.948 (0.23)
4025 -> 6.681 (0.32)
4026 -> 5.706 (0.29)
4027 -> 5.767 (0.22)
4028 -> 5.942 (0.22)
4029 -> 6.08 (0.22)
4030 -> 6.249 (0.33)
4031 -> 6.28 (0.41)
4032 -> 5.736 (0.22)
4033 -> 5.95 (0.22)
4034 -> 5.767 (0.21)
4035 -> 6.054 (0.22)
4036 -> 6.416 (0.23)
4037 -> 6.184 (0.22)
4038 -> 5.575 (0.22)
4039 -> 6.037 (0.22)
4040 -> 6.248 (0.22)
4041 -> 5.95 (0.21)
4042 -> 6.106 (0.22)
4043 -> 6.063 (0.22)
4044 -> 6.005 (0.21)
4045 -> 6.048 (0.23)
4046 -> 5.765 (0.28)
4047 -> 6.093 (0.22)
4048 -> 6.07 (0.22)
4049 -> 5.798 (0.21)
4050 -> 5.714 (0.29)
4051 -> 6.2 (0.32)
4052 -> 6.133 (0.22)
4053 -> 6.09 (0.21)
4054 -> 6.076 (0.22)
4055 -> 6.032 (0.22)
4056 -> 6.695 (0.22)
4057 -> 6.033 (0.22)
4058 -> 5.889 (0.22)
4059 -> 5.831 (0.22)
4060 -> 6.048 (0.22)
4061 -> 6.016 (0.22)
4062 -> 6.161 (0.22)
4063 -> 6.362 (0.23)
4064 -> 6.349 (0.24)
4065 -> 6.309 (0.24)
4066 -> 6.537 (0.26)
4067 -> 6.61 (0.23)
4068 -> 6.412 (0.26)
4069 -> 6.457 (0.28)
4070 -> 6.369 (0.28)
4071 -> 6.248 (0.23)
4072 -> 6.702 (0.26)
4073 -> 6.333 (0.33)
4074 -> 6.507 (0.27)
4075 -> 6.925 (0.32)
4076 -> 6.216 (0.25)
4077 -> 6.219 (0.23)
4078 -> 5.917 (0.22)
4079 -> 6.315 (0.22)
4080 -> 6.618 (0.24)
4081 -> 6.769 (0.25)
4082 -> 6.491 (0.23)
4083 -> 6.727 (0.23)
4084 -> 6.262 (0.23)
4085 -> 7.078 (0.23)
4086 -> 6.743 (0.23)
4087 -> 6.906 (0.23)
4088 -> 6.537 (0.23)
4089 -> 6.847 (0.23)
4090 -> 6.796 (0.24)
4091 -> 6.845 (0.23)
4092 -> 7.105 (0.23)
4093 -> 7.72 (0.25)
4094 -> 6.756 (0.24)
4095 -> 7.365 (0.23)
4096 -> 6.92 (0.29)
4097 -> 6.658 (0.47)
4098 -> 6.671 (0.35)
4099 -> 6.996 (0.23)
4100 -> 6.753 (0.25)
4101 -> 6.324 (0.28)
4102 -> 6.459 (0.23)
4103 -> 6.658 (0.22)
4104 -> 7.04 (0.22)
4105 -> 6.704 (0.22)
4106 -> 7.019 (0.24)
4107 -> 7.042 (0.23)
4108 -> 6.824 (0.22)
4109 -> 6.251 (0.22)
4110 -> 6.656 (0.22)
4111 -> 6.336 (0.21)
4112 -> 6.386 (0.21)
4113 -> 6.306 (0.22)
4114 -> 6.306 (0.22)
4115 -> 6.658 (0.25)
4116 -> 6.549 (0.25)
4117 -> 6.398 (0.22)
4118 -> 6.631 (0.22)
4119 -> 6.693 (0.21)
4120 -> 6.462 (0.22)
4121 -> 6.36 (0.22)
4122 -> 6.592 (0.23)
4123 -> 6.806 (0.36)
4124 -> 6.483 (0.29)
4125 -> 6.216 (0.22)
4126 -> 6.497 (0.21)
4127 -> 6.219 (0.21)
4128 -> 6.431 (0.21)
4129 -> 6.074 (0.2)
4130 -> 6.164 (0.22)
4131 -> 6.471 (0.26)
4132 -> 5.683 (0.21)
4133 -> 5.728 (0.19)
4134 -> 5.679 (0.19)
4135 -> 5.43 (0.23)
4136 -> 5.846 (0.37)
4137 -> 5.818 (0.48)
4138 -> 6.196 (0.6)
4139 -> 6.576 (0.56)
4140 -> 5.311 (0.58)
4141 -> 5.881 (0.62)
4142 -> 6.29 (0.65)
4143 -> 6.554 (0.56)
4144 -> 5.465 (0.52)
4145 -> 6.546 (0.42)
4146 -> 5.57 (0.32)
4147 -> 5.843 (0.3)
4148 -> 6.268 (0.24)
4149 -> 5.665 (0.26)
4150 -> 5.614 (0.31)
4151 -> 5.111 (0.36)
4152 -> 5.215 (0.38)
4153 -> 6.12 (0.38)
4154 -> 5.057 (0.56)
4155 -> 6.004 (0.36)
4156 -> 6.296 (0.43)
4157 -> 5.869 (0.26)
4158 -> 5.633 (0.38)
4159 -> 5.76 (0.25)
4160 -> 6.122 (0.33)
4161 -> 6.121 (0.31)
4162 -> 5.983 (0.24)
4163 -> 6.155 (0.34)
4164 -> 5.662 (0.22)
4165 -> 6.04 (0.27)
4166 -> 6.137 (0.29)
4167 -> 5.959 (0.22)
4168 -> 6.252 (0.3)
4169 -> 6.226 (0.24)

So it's 1.0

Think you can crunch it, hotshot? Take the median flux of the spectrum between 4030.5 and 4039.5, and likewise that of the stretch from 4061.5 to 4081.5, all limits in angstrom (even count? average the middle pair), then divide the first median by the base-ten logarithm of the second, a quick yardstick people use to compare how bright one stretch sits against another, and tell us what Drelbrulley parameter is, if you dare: 7.51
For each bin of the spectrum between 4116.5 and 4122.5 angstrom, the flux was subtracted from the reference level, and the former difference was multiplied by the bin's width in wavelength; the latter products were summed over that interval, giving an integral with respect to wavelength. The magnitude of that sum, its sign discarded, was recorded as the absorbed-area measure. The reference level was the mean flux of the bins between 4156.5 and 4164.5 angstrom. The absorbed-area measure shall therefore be 3.7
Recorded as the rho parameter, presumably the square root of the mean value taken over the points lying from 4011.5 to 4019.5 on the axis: 2.49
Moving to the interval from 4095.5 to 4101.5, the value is 2.59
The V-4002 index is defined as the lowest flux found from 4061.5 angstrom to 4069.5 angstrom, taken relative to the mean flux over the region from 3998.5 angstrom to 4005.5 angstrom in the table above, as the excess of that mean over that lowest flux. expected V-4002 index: -0.13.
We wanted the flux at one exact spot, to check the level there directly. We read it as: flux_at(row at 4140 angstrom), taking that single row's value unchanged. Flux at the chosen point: 5.311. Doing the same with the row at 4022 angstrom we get 5.84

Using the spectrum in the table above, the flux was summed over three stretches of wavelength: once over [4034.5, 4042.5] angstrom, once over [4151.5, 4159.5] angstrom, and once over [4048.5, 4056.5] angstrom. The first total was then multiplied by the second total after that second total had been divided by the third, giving 45.8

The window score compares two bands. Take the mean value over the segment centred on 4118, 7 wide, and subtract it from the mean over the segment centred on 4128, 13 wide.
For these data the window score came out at -0.30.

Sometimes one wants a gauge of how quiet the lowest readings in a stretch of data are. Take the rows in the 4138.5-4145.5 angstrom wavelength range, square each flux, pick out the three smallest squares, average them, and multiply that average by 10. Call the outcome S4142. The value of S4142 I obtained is 309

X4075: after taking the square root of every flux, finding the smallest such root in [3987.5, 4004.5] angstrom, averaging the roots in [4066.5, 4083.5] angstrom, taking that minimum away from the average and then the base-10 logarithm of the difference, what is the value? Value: -0.51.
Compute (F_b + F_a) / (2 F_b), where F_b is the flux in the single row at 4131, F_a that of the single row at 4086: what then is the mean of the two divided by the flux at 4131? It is 1.02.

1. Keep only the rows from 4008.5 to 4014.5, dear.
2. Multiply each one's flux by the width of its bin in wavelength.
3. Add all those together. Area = 36.2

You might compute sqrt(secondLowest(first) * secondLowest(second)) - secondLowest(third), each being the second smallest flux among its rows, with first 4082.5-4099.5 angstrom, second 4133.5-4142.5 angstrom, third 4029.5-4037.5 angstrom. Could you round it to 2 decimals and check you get 0.19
